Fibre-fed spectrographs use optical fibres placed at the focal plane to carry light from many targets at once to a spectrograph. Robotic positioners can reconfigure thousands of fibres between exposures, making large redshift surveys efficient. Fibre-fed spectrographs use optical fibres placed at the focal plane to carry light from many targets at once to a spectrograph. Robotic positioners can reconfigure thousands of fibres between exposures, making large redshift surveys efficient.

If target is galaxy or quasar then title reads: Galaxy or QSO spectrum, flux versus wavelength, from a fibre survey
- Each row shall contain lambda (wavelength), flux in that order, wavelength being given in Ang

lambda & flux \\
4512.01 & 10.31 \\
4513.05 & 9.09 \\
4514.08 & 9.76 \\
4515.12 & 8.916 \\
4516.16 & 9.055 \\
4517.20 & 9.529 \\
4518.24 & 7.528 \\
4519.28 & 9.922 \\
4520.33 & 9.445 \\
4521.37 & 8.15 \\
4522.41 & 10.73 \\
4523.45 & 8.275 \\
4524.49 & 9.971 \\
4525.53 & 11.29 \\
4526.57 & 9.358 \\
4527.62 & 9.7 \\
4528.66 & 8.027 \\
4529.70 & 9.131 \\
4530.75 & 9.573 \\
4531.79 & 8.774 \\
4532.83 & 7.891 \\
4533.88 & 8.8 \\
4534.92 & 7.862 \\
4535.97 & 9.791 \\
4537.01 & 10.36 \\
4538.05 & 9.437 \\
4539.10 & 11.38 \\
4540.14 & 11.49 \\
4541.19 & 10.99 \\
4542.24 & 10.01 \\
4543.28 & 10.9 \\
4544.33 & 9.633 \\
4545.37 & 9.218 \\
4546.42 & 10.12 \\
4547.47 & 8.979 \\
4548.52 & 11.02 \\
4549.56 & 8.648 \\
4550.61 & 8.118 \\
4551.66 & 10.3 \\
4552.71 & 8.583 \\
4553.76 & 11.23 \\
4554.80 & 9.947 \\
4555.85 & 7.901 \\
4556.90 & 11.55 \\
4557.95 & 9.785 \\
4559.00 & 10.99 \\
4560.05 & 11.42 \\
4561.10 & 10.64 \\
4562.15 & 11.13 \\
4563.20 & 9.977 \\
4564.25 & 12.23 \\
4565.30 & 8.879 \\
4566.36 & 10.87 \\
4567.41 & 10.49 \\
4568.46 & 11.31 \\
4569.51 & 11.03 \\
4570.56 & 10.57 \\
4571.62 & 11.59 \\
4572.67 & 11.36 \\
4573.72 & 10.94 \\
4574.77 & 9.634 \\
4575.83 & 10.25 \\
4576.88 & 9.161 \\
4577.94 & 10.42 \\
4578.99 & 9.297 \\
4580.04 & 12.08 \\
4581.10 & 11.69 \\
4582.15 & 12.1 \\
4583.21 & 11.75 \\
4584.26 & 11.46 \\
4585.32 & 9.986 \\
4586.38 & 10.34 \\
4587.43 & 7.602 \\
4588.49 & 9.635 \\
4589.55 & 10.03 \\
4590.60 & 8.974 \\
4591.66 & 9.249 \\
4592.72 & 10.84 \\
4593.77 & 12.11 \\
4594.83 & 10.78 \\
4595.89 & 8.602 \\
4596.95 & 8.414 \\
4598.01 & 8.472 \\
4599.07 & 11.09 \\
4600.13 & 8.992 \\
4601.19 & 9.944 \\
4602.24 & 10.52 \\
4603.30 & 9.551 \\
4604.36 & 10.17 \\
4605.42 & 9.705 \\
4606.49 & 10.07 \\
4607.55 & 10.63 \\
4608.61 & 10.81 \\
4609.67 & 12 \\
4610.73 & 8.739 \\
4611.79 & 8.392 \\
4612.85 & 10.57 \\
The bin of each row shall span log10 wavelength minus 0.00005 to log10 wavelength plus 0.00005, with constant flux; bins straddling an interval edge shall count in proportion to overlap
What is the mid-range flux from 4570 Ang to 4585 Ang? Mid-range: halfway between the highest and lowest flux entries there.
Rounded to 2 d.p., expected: 10.63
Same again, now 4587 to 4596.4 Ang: 9.86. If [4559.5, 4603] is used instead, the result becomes 9.92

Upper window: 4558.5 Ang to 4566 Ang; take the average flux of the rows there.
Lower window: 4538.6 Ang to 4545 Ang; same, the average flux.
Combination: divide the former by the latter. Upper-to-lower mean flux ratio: 1.00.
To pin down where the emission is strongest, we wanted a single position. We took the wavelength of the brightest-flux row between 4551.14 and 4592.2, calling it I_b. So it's 4564.25 Ang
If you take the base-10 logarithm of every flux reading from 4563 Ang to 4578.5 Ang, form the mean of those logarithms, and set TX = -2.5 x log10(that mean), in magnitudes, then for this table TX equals -0.025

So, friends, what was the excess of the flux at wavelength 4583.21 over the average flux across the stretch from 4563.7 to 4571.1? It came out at 1.0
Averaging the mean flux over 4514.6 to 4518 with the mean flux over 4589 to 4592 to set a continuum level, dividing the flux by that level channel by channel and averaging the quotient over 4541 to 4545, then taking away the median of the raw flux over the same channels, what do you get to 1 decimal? -9.3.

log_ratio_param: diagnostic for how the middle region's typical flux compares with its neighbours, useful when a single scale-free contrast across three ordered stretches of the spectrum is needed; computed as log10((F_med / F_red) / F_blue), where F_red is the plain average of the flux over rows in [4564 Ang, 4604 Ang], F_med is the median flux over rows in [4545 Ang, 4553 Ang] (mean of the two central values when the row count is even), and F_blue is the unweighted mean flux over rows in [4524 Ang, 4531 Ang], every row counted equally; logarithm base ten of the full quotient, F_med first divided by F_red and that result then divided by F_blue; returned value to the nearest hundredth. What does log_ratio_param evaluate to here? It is -1.04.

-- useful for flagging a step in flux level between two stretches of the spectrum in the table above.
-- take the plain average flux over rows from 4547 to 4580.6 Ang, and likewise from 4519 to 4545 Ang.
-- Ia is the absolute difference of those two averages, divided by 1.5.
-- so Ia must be 0.46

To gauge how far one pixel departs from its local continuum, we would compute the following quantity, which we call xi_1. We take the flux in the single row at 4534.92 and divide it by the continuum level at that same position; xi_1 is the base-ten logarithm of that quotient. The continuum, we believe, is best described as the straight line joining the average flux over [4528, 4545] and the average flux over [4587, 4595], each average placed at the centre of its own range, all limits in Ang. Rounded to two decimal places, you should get -0.09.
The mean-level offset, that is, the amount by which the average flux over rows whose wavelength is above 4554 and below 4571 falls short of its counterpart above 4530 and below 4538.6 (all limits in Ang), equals -1.5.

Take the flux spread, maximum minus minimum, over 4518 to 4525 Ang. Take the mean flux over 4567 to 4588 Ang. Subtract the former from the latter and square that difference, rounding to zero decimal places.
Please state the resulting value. 56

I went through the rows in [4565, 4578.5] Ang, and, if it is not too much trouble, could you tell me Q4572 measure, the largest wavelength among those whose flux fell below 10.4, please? 4576.88 Ang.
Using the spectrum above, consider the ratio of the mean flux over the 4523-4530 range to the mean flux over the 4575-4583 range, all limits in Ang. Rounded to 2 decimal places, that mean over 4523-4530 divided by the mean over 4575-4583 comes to 0.88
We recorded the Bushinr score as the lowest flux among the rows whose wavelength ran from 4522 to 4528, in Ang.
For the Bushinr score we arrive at 8.275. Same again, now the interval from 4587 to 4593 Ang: 7.602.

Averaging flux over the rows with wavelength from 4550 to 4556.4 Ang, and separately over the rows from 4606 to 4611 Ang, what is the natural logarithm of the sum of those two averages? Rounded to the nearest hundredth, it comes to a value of 2.99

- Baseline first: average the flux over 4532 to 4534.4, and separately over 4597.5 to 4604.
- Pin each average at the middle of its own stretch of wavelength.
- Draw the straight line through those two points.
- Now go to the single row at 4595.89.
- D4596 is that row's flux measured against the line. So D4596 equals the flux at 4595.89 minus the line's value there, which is -1.1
